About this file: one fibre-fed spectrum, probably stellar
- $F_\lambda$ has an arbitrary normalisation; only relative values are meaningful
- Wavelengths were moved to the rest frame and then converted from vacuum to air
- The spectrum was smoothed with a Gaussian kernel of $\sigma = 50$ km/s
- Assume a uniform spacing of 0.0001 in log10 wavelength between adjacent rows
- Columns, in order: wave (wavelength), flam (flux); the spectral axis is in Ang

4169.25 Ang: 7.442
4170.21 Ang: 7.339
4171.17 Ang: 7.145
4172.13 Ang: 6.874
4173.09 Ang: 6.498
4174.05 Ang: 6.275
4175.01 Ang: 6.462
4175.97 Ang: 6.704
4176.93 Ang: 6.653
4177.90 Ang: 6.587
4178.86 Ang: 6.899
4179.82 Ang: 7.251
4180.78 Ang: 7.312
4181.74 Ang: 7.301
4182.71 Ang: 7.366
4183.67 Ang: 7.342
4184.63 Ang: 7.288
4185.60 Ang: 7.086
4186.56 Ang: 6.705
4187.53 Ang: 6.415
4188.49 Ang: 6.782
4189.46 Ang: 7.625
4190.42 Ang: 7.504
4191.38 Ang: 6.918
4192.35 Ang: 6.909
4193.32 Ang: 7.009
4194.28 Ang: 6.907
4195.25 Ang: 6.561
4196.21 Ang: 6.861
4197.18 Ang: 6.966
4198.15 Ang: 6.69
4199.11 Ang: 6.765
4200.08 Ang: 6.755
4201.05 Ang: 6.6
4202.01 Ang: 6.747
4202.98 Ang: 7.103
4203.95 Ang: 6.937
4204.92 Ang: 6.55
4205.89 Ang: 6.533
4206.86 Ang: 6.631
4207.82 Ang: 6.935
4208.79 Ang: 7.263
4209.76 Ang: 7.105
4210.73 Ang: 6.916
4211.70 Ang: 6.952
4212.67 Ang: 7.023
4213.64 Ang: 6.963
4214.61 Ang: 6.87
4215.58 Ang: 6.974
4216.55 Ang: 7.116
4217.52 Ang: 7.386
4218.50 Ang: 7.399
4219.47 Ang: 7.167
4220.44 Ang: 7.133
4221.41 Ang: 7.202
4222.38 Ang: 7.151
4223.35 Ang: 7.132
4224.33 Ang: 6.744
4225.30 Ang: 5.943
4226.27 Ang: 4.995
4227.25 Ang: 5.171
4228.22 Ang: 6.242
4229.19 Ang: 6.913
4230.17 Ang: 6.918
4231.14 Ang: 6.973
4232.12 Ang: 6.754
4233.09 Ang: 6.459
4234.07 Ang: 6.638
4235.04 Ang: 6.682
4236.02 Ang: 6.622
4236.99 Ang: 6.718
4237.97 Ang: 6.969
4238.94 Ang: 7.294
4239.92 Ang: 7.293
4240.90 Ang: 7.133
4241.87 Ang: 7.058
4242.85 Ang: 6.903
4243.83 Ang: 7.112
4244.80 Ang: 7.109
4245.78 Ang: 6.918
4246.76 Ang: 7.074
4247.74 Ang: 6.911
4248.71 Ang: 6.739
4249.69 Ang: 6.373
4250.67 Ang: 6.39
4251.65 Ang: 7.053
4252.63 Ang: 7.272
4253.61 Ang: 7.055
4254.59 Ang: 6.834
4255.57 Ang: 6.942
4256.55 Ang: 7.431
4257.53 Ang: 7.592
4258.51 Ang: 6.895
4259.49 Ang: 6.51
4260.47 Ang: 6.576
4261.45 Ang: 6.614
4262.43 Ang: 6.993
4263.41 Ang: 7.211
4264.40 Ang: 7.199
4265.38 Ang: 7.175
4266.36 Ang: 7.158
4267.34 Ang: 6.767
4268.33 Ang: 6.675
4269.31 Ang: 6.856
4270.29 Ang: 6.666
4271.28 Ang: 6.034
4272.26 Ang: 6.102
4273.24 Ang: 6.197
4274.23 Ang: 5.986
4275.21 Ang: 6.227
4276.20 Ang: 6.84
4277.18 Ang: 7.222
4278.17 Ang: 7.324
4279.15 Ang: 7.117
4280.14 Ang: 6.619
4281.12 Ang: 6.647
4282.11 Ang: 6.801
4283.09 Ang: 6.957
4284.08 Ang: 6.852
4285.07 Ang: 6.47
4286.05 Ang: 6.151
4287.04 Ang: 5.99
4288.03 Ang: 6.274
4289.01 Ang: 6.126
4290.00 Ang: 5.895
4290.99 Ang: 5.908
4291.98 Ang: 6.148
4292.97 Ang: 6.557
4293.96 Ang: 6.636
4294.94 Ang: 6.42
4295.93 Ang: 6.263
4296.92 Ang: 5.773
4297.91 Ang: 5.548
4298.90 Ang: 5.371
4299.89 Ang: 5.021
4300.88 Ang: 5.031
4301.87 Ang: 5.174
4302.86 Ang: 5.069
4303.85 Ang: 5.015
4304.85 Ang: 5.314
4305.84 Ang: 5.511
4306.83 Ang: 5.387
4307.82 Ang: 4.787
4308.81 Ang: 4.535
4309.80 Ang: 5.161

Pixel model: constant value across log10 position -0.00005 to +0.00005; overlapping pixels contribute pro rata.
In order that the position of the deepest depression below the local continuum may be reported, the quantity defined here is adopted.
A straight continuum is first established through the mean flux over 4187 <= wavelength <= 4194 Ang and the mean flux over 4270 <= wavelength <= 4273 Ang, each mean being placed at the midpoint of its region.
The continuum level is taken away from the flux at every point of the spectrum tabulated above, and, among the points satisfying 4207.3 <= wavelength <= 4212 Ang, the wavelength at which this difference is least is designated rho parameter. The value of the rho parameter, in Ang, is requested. 4207.82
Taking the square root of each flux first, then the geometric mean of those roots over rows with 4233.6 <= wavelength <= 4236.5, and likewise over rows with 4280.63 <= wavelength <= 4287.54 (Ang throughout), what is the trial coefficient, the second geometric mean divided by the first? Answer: 0.99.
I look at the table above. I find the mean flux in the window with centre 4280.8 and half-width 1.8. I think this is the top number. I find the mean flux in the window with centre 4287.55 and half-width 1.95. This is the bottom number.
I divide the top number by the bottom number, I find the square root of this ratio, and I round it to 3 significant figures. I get 1.05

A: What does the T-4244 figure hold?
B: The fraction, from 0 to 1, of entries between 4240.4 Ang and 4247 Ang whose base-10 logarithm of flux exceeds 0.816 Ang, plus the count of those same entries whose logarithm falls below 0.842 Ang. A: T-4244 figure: 3.0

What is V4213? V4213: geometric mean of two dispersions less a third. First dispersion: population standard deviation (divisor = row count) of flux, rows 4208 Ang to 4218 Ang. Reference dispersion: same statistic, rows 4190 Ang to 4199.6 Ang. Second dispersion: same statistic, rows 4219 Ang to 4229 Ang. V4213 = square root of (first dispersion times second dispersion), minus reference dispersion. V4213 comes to 0.12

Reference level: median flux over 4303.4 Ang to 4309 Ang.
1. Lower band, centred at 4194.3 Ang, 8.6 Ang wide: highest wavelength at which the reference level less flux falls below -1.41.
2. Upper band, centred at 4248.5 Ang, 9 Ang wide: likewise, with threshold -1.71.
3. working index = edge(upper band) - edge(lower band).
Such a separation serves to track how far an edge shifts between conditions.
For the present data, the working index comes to 54.5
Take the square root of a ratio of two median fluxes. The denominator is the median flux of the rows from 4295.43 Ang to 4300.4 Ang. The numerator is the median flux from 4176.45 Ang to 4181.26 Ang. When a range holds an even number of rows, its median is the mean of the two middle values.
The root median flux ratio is 1.12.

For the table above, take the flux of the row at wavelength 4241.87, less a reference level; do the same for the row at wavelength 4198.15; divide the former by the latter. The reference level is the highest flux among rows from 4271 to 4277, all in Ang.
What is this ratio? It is -1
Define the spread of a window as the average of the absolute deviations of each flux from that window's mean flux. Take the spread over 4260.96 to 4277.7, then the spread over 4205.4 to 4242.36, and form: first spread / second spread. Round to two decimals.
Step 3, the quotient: 1.05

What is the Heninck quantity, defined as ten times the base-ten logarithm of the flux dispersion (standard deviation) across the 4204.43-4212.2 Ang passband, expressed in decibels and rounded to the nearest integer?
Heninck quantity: -6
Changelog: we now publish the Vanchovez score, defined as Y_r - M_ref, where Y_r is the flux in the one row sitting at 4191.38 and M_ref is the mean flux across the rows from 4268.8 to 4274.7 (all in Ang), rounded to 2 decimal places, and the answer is 0.61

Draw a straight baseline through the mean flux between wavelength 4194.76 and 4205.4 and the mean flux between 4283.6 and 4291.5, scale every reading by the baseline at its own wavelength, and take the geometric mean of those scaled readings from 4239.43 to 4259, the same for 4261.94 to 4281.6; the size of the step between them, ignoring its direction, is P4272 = 0.016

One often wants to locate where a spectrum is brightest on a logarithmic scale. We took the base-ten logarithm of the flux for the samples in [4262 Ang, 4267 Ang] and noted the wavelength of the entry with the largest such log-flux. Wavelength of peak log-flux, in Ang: 4263.41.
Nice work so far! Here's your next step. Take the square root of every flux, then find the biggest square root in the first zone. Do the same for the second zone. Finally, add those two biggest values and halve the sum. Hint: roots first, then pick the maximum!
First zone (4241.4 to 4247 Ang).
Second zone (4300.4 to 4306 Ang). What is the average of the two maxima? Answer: 2.51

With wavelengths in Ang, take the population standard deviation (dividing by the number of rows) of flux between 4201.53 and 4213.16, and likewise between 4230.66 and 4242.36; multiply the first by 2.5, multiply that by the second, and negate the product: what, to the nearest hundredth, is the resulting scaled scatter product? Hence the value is -0.15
